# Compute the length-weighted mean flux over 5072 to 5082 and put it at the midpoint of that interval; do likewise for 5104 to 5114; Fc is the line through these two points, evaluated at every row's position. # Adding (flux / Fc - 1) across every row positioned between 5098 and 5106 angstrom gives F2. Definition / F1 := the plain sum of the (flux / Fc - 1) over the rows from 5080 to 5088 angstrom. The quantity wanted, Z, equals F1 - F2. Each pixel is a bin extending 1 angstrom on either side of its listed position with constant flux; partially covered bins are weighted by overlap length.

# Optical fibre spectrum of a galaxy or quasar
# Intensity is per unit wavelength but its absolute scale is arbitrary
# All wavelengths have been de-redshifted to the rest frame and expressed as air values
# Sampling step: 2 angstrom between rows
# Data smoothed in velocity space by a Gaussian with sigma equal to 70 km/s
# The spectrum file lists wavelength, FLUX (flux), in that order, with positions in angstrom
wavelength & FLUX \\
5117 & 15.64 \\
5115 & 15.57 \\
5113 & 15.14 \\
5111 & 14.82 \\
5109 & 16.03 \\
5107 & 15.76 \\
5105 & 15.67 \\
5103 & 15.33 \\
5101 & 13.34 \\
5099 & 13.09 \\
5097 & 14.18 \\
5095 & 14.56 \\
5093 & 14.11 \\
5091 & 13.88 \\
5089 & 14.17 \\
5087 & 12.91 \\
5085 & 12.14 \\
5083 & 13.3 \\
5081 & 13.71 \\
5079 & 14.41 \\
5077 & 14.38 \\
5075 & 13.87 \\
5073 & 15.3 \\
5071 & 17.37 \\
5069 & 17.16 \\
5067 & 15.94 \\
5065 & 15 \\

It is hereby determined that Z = -0.2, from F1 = -0.4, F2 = -0.2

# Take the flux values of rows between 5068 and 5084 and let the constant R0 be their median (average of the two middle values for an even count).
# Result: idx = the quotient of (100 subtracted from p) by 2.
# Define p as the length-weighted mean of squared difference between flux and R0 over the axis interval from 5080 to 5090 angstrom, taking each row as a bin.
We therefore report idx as -49.1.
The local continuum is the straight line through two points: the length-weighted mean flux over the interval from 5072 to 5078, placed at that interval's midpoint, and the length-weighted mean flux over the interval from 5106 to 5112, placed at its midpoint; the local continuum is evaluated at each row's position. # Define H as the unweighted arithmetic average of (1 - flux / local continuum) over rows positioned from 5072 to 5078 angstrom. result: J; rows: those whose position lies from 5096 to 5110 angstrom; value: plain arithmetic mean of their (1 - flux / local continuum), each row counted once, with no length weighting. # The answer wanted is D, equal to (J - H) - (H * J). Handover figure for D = 0.04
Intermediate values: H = 0.000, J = 0.04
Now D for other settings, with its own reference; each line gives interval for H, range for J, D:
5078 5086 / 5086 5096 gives -0.03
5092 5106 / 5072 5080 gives -0.06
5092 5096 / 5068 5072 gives -0.24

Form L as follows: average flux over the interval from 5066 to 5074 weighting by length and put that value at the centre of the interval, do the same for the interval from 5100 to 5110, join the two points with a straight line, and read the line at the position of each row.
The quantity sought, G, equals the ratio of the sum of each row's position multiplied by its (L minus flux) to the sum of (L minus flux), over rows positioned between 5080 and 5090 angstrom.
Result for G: 5084.8 angstrom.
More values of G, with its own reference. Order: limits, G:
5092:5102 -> 5097.6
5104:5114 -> 5107.7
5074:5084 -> 5079.2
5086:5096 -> 5090.1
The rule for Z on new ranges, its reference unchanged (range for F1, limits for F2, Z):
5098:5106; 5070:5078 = -0.5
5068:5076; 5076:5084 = 0.6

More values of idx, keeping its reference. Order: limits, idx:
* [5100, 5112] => -49.3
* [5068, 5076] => -47.8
